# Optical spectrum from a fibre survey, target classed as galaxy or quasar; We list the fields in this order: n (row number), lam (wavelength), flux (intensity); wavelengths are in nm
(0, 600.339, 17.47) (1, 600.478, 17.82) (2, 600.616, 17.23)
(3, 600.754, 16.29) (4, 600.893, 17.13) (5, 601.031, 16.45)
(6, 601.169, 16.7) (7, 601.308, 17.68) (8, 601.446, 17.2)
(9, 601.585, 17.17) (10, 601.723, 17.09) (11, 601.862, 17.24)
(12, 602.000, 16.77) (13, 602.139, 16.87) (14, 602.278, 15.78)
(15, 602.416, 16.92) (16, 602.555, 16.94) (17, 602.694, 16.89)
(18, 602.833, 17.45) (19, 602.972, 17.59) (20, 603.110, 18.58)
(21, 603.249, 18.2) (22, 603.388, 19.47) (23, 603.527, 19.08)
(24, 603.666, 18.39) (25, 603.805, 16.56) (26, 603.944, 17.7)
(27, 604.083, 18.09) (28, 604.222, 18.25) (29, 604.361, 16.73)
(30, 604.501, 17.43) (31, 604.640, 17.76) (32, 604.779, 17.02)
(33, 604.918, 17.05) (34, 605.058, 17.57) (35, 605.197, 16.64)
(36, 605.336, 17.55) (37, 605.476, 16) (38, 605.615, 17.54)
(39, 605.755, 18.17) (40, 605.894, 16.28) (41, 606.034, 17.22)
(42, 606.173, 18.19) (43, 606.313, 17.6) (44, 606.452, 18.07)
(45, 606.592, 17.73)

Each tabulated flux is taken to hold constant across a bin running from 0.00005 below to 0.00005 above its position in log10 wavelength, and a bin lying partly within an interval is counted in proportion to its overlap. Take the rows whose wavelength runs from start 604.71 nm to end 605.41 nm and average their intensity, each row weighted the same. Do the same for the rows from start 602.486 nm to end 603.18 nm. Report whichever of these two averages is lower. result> 17.2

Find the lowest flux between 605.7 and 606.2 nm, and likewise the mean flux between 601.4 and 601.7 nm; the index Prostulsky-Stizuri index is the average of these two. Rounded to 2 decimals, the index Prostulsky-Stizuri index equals 16.73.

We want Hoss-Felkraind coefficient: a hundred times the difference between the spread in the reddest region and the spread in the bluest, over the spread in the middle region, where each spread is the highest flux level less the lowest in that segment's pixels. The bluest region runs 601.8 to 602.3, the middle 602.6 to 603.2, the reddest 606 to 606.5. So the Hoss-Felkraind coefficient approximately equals -29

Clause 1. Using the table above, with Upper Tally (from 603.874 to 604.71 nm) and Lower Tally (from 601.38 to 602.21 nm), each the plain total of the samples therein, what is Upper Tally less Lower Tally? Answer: 3.6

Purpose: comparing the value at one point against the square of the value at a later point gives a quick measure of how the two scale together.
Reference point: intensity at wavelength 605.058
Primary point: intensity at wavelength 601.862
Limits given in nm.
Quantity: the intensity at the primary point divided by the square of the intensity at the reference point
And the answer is 0.056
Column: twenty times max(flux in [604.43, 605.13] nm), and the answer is 355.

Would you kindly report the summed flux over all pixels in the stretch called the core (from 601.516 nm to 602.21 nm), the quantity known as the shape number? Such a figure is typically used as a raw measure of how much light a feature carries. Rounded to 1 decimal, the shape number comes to 85.1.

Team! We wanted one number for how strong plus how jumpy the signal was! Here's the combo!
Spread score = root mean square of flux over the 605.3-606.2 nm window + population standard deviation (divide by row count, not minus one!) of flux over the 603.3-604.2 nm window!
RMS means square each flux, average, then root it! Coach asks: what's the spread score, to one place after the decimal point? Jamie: 18.2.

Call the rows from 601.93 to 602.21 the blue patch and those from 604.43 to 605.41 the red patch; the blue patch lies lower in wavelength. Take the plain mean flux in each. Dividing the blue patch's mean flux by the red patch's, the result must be 0.97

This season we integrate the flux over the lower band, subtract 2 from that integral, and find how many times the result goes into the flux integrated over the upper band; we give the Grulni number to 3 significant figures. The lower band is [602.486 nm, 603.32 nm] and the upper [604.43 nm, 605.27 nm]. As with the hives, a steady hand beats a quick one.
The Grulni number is 1.14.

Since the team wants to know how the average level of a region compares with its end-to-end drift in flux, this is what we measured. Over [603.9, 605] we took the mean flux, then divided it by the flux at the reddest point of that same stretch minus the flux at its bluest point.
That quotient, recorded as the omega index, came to -27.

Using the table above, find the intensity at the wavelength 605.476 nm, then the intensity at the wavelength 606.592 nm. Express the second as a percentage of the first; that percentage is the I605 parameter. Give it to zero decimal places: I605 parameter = 111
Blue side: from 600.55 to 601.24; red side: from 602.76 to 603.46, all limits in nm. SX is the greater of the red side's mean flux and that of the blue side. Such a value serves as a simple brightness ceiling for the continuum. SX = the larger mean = 18.3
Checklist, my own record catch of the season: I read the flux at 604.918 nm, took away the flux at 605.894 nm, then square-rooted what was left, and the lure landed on 0.88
